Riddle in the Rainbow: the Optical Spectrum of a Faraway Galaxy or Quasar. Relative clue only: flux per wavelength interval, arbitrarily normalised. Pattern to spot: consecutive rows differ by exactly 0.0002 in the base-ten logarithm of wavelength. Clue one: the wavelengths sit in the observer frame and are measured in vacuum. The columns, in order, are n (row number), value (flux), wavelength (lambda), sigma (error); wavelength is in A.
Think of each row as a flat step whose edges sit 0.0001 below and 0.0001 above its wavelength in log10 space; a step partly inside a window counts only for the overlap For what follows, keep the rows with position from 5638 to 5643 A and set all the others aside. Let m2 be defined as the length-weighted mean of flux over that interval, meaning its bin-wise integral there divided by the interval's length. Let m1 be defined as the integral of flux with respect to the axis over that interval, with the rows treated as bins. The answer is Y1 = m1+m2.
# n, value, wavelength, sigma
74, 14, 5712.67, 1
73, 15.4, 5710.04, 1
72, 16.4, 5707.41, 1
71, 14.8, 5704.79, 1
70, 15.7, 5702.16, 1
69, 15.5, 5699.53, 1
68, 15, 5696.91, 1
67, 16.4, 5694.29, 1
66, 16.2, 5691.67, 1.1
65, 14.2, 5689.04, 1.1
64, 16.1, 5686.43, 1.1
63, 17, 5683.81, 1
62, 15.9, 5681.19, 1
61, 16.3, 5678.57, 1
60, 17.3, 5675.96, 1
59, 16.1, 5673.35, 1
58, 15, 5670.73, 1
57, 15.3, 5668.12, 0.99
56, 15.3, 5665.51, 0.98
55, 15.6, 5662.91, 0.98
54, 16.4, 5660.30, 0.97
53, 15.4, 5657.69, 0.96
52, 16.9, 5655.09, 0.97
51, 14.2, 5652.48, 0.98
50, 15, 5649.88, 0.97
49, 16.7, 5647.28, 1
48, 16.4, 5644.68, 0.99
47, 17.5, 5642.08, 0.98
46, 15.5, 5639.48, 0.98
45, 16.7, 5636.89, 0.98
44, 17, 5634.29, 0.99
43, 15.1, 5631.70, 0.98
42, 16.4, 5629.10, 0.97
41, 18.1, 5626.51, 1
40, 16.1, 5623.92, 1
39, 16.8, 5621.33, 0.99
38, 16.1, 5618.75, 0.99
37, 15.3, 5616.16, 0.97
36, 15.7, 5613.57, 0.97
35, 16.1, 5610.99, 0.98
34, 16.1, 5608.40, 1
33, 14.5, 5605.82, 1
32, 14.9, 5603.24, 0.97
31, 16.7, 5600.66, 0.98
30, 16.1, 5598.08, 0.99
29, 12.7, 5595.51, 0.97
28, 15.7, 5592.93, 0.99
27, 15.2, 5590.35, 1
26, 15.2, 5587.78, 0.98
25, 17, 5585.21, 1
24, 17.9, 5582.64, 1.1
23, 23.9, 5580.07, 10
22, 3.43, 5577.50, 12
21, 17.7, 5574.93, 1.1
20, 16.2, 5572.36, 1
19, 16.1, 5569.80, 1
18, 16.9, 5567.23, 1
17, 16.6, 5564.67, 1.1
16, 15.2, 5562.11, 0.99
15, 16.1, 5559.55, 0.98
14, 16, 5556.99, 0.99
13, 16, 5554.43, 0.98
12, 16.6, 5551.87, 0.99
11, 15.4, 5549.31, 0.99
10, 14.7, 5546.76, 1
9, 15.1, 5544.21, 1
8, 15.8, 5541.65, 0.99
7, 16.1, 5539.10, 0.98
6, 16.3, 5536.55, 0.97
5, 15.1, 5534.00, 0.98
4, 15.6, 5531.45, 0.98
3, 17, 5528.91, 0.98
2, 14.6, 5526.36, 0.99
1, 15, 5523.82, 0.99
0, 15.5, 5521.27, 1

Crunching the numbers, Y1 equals 99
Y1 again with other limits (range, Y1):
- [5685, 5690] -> 92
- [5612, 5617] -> 93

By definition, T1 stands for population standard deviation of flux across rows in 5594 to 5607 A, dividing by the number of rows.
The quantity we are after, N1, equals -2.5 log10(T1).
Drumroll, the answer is -0.36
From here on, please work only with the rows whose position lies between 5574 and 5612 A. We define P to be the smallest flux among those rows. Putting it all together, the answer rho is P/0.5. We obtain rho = 6.9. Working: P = 3.43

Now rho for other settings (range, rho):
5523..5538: 29.2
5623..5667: 28.4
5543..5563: 29.4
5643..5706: 28.4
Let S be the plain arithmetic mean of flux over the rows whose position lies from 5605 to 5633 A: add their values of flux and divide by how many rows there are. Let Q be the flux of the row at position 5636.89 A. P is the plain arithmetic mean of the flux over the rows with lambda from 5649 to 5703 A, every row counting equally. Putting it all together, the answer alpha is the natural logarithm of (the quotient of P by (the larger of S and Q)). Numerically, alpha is -0.06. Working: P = 15.8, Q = 16.7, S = 16.0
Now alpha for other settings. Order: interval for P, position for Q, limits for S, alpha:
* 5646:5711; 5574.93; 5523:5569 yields -0.12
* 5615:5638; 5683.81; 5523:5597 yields -0.04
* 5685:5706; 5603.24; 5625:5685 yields -0.04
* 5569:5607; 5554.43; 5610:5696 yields -0.03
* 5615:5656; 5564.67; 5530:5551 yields -0.02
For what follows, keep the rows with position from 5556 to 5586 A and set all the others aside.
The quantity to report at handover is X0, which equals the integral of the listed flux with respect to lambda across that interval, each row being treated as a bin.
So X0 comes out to 482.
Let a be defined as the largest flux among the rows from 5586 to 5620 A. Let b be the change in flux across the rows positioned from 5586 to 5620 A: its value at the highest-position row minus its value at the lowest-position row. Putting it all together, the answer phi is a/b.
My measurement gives 19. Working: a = 16.7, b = 0.9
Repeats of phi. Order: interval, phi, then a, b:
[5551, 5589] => -17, 23.9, -1.4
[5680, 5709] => 34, 17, 0.5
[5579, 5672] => -3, 23.9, -8.9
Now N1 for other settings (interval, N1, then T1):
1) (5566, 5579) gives -1.82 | 5.3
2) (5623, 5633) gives -0.08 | 1.1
